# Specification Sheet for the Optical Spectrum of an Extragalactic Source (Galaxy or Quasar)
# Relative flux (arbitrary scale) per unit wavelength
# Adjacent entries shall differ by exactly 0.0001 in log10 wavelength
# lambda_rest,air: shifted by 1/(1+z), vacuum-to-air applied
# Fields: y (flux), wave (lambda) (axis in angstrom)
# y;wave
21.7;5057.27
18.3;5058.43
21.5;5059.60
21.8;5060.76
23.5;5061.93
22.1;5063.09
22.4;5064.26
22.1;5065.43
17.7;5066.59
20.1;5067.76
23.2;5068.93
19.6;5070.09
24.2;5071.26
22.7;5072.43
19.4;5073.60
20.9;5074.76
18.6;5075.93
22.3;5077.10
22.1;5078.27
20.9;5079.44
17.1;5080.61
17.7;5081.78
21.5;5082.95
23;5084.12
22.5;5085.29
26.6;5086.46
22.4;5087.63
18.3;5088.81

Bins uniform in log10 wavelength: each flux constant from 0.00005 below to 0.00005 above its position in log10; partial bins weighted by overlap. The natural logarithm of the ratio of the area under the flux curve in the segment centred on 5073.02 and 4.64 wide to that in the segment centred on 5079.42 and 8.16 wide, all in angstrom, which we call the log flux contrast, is -0.48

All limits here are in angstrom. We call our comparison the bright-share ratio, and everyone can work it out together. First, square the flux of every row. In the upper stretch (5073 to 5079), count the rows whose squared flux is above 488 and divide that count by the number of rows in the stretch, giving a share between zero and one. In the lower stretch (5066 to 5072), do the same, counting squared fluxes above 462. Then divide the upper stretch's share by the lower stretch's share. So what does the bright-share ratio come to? 1.0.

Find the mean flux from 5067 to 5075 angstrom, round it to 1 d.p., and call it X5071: 21.4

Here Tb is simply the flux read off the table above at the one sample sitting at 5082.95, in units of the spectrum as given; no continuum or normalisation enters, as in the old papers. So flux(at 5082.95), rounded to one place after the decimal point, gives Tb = 21.5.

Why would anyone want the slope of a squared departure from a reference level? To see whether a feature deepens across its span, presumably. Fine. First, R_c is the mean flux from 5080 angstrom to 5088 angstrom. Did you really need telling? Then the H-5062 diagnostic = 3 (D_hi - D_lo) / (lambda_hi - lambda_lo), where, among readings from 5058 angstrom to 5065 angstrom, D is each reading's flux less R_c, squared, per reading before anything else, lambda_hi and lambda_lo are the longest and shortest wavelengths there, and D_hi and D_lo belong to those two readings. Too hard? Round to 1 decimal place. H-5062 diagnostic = -5.0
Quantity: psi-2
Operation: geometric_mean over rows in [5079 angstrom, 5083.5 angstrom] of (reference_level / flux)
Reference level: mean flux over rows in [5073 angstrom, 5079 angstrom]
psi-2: 1.08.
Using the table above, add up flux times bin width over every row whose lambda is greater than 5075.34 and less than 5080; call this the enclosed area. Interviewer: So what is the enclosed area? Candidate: 98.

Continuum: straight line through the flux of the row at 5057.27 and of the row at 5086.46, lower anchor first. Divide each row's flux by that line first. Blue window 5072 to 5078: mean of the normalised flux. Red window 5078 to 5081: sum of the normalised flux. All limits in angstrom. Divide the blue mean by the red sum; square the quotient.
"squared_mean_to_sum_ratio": 0.127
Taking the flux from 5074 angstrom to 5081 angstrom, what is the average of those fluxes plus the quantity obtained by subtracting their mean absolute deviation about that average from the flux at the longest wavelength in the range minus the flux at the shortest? 14.9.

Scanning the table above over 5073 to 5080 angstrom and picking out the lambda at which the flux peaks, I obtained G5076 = 5077.10 angstrom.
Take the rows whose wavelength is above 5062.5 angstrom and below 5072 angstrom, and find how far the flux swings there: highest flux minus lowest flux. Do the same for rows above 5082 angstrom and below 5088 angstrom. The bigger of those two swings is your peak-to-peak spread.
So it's 6.5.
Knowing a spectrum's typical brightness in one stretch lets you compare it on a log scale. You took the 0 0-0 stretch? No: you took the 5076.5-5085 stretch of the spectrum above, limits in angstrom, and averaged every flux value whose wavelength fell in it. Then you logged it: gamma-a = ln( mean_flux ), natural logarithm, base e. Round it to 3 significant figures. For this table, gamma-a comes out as 3.03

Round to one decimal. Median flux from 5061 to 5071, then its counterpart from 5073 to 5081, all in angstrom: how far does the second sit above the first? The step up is -1.2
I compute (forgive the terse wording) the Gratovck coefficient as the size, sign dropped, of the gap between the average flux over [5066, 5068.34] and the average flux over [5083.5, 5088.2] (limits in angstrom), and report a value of 4.7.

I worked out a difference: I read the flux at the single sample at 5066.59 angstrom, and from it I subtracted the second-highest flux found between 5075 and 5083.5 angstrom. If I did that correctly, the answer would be -4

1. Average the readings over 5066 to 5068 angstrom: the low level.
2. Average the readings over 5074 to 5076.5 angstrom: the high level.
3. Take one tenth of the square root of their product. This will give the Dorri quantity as 1.93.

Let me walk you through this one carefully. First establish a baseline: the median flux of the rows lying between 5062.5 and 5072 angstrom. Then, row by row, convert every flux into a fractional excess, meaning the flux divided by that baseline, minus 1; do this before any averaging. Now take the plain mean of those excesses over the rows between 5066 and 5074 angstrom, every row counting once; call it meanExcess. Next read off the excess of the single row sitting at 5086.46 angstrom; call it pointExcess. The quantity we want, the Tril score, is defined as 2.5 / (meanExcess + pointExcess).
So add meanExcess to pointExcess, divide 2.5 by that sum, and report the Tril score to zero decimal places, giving 16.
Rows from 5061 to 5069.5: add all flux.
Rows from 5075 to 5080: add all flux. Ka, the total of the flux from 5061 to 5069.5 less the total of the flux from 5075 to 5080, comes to 67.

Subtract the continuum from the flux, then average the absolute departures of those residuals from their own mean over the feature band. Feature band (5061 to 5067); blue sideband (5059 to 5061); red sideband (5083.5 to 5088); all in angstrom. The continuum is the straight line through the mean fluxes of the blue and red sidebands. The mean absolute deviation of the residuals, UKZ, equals 1.62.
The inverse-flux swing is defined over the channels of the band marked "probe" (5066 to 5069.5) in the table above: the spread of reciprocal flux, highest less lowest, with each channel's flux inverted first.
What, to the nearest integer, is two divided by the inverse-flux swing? 149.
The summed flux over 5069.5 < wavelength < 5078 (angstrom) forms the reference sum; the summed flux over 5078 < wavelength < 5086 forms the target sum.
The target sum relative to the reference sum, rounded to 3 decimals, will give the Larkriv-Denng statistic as 0.980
